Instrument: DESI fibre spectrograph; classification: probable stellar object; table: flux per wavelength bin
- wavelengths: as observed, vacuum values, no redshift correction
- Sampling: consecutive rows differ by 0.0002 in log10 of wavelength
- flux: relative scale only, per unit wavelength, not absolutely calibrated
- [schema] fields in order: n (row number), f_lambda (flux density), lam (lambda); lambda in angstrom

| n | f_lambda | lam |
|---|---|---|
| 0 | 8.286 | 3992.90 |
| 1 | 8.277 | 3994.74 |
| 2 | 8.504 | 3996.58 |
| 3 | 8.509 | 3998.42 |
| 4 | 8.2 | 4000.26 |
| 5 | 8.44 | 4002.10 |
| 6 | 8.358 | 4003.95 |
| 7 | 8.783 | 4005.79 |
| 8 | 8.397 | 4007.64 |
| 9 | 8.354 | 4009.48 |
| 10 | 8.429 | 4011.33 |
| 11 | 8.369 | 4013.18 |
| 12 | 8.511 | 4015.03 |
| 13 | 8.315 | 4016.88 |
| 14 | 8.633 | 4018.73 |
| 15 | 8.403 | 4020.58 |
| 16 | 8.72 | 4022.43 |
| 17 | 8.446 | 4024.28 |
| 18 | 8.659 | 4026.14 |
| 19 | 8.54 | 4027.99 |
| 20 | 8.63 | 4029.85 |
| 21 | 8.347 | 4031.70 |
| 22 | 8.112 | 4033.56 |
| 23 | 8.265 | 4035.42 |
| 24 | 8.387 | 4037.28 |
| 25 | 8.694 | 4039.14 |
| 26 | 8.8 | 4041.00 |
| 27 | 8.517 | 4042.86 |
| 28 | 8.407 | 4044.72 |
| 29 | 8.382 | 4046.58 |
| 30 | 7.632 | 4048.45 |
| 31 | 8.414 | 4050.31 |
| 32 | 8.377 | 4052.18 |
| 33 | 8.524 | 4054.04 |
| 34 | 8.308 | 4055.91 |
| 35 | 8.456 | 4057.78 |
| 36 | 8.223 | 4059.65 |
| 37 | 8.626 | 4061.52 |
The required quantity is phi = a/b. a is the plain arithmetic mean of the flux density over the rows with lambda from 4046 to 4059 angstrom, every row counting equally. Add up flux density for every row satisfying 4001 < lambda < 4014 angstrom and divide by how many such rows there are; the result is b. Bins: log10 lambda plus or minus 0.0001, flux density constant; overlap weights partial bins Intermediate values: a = 8.299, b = 8.45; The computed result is 0.982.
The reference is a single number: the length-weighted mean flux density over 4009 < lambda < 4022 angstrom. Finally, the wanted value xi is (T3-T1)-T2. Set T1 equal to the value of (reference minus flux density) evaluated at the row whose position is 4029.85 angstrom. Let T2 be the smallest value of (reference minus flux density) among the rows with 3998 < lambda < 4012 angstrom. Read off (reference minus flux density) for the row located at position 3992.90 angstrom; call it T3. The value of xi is 0.7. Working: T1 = -0.19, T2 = -0.34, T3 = 0.16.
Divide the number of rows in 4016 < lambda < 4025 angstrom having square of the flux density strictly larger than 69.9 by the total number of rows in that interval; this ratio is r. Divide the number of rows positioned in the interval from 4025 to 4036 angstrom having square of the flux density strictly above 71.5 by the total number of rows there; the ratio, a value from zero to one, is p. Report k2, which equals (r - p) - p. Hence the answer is -0.20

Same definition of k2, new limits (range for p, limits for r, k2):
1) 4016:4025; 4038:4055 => 0.09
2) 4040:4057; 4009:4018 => -0.07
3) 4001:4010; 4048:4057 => 0.20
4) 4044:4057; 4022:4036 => 0.34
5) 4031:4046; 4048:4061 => -0.18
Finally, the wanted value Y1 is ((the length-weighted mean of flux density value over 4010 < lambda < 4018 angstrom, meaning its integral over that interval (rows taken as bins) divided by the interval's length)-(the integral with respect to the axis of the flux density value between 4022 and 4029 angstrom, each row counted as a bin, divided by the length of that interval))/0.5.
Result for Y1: -0.35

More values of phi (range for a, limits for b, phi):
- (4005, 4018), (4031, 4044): 1.001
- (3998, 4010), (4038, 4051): 1.003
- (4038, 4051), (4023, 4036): 0.997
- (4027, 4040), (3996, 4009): 0.996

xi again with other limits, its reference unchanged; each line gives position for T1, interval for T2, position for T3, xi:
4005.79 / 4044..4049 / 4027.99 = 0.2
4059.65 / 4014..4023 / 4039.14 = -0.2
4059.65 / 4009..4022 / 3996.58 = -0.1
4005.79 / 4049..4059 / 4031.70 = 0.5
